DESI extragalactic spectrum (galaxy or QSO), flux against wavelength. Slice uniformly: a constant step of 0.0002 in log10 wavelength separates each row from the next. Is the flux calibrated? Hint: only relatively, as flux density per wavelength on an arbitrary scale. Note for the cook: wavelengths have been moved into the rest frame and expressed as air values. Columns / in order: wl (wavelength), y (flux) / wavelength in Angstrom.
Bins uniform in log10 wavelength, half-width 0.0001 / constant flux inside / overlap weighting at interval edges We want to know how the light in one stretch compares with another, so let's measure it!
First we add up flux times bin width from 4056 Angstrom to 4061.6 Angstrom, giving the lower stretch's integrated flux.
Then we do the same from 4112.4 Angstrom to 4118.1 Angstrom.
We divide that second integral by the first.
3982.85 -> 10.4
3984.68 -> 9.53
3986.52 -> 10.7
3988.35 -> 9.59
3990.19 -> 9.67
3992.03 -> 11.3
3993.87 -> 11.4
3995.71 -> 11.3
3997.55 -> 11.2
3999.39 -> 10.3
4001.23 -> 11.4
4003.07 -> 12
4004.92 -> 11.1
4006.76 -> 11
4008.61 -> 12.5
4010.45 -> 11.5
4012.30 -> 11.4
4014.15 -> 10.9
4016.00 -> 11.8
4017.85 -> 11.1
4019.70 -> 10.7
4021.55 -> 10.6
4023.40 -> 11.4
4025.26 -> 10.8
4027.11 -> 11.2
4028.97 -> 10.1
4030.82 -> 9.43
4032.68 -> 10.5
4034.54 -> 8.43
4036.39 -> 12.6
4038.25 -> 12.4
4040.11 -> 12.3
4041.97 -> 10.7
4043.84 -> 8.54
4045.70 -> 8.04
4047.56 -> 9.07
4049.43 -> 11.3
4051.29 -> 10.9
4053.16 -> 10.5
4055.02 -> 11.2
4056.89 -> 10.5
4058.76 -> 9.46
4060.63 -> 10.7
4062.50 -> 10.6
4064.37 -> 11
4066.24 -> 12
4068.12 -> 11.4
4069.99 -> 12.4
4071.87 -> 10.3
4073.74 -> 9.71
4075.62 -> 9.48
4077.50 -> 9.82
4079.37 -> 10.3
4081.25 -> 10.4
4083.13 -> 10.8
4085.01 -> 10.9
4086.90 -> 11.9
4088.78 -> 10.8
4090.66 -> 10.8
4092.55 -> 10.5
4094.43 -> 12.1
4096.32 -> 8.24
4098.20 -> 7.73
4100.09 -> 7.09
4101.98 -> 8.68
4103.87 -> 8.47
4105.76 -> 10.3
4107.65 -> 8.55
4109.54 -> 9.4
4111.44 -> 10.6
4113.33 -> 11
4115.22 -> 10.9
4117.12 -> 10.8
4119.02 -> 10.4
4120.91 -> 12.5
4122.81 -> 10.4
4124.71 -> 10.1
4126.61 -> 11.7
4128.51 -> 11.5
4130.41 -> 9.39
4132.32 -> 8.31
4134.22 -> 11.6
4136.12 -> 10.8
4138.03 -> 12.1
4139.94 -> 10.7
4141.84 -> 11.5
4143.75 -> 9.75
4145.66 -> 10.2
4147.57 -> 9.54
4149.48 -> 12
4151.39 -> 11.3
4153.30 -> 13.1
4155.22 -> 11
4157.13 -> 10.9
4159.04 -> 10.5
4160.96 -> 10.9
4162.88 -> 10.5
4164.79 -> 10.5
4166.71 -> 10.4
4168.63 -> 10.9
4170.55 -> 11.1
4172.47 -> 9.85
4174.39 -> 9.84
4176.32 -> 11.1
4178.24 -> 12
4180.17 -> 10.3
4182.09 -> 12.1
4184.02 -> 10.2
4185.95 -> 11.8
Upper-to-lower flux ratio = 1.08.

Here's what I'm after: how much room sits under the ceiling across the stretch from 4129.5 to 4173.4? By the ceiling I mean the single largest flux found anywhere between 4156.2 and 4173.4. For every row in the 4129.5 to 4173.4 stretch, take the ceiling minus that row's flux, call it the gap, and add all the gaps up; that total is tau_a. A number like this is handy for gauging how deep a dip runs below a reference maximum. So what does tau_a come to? 8.5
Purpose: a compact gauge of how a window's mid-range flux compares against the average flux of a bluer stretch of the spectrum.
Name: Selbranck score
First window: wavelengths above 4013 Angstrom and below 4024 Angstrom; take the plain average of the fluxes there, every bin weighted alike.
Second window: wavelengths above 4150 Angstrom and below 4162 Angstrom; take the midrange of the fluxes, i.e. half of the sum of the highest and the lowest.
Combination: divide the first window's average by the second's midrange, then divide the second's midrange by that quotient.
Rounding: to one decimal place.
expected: 12.6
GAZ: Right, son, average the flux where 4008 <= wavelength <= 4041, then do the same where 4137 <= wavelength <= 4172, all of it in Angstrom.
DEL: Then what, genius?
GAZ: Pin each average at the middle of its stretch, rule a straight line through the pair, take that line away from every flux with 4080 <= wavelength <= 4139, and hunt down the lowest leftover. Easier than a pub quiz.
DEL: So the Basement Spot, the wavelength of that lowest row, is 4100.09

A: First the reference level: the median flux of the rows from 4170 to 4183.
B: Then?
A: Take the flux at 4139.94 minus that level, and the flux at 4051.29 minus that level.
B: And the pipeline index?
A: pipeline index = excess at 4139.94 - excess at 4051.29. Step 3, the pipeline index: -0.2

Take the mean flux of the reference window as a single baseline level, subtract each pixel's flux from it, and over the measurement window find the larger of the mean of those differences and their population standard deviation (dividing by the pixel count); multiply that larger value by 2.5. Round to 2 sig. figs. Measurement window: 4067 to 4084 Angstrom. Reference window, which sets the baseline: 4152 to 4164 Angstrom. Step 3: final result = 2.2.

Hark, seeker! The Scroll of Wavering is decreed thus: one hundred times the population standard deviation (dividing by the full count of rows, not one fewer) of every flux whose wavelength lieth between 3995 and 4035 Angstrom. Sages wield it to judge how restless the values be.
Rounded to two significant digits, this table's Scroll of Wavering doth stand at 84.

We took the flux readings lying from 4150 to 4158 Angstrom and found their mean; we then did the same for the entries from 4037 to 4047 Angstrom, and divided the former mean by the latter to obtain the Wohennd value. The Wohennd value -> 1.11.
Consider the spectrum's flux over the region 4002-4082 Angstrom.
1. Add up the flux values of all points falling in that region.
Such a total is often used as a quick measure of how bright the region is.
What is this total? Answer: 462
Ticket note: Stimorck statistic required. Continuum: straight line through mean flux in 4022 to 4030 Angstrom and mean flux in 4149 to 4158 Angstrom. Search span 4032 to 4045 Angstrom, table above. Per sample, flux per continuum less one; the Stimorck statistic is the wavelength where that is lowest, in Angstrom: 4034.54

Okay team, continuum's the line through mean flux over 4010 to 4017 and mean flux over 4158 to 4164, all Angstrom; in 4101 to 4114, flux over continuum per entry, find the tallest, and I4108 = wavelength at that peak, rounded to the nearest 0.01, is 4113.33 Angstrom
